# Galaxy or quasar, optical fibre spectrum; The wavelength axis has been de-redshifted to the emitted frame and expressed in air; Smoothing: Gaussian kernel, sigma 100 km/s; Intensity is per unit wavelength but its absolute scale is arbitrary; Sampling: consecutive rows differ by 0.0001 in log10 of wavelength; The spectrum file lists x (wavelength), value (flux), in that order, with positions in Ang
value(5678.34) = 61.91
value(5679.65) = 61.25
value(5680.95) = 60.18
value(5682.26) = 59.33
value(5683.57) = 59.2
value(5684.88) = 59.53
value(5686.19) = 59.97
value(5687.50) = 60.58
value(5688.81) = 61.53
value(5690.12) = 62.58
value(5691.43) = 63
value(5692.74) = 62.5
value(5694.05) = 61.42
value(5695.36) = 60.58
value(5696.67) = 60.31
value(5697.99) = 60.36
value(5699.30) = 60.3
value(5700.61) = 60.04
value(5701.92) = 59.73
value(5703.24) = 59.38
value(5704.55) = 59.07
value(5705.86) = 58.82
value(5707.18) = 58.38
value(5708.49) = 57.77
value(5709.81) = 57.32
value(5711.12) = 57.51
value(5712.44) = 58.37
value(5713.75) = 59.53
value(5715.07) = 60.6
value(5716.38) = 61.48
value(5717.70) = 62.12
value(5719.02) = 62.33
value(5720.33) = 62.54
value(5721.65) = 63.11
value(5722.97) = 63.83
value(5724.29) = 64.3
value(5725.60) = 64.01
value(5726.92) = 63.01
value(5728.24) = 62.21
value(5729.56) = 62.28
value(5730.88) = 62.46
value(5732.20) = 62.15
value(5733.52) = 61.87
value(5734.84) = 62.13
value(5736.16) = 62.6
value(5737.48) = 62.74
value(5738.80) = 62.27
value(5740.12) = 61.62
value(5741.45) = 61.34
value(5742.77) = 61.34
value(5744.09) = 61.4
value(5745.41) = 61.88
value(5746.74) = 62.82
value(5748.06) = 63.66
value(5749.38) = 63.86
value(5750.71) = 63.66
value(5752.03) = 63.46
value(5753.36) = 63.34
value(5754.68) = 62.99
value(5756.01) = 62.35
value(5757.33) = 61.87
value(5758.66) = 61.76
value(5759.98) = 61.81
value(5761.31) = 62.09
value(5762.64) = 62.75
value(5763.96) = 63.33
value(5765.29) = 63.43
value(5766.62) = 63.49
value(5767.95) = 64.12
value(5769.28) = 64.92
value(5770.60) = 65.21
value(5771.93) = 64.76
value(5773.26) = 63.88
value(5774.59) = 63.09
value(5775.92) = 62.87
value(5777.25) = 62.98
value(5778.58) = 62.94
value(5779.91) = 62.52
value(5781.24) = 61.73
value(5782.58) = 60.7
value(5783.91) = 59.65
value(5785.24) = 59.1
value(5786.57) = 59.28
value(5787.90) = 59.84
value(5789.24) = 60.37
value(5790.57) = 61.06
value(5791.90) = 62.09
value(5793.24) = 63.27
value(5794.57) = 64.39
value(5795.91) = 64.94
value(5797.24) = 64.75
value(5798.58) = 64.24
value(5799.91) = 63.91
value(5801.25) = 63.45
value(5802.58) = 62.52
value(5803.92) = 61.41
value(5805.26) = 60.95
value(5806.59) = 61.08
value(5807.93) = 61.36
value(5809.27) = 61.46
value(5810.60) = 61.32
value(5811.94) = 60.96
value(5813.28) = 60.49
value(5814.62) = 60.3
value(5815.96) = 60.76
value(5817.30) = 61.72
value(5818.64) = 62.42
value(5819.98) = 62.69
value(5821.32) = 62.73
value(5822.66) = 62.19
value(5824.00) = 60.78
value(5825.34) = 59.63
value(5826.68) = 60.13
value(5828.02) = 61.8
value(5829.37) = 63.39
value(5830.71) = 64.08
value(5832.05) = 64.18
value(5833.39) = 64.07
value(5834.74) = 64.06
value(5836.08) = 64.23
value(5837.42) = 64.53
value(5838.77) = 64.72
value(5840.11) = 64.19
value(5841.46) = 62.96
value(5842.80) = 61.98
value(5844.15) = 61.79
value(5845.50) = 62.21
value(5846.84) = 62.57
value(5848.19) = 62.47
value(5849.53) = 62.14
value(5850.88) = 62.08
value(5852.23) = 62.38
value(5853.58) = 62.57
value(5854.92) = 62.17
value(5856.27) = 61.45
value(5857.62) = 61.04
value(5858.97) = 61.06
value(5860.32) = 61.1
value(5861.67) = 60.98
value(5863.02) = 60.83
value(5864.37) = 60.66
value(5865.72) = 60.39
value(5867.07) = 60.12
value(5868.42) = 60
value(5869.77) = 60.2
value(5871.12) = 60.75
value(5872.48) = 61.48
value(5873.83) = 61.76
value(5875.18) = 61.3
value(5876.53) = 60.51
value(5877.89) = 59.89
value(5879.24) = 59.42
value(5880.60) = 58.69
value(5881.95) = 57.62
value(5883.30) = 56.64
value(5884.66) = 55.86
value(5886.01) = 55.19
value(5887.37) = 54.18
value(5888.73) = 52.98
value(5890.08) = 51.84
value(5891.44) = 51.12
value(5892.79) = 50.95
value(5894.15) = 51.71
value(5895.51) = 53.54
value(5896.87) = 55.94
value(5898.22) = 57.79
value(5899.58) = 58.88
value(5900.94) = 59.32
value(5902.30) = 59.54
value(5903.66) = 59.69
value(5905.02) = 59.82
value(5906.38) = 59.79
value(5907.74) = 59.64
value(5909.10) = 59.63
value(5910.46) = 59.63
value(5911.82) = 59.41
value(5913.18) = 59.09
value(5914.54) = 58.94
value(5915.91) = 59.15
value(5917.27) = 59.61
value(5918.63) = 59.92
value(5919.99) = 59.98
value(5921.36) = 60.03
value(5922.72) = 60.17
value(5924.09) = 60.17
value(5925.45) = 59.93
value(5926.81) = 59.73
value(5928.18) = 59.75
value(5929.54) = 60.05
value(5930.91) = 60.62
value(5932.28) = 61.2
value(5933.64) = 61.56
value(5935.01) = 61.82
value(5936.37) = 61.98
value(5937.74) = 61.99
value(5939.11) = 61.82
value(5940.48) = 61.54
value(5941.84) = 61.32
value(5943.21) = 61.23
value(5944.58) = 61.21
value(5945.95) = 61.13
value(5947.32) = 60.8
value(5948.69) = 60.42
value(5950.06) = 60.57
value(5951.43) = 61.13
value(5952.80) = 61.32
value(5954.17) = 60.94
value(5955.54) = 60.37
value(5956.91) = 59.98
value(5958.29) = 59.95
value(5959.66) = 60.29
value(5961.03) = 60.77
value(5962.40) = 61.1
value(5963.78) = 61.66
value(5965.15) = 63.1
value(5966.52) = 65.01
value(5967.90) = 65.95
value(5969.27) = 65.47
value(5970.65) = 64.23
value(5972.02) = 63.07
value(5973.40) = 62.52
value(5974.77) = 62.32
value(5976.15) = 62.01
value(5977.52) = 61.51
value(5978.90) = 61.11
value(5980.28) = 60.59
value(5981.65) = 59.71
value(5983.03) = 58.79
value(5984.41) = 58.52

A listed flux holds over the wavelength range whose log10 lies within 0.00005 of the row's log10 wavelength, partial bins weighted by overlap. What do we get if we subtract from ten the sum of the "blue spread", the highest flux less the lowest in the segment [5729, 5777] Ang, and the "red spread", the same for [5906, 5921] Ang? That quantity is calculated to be 5.1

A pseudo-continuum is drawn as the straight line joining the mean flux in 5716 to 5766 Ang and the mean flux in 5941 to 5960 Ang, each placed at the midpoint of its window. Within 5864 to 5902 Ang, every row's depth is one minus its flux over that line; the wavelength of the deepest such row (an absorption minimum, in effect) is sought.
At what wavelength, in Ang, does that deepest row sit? 5892.79 Ang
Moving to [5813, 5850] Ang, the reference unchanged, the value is 5825.34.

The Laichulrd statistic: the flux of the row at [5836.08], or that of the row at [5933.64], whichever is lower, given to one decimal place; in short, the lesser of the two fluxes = 61.6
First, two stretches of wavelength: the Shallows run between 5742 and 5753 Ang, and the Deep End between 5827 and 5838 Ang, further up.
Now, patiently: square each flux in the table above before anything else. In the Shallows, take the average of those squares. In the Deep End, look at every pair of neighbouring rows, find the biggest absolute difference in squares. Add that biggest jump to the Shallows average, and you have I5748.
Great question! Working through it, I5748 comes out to 4139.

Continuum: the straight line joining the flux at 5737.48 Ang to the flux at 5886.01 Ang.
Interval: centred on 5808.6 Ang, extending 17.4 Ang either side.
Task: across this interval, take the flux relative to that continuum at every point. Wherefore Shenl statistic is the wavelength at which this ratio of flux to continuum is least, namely 5825.34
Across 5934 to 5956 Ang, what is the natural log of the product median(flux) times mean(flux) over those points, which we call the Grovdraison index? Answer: 8.23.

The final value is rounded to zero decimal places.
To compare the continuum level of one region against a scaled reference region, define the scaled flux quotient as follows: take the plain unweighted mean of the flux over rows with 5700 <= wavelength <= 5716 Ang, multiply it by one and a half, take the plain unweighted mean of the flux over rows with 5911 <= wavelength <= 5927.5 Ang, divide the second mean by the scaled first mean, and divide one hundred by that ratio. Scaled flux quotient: 148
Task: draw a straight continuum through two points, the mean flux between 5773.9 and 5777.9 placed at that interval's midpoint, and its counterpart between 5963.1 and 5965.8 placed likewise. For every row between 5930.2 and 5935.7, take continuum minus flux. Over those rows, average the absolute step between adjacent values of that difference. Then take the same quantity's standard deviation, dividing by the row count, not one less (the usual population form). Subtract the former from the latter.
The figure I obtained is 0.05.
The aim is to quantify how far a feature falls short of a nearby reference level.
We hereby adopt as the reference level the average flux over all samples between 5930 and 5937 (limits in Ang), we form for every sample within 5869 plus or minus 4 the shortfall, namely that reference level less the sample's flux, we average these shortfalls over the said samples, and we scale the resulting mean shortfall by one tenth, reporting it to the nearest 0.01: 0.09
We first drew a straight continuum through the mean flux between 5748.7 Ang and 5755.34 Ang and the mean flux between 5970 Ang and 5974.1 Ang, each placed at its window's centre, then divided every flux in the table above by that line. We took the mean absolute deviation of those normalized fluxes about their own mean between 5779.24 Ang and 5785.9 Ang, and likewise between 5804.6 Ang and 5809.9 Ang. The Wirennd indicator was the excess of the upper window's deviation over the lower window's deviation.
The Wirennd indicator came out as -0.014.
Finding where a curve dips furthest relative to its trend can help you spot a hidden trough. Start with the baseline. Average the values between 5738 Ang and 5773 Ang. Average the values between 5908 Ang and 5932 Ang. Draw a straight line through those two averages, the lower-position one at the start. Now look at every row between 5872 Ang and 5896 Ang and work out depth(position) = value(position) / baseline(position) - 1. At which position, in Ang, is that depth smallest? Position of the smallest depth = 5892.79 Ang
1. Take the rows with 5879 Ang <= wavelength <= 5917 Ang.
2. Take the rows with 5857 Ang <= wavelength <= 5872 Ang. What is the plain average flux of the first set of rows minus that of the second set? -4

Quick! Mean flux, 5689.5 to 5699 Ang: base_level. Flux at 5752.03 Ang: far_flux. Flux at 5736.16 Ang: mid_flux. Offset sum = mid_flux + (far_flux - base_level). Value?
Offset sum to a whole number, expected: 65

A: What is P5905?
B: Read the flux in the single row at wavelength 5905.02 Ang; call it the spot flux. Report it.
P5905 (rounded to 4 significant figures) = 59.82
